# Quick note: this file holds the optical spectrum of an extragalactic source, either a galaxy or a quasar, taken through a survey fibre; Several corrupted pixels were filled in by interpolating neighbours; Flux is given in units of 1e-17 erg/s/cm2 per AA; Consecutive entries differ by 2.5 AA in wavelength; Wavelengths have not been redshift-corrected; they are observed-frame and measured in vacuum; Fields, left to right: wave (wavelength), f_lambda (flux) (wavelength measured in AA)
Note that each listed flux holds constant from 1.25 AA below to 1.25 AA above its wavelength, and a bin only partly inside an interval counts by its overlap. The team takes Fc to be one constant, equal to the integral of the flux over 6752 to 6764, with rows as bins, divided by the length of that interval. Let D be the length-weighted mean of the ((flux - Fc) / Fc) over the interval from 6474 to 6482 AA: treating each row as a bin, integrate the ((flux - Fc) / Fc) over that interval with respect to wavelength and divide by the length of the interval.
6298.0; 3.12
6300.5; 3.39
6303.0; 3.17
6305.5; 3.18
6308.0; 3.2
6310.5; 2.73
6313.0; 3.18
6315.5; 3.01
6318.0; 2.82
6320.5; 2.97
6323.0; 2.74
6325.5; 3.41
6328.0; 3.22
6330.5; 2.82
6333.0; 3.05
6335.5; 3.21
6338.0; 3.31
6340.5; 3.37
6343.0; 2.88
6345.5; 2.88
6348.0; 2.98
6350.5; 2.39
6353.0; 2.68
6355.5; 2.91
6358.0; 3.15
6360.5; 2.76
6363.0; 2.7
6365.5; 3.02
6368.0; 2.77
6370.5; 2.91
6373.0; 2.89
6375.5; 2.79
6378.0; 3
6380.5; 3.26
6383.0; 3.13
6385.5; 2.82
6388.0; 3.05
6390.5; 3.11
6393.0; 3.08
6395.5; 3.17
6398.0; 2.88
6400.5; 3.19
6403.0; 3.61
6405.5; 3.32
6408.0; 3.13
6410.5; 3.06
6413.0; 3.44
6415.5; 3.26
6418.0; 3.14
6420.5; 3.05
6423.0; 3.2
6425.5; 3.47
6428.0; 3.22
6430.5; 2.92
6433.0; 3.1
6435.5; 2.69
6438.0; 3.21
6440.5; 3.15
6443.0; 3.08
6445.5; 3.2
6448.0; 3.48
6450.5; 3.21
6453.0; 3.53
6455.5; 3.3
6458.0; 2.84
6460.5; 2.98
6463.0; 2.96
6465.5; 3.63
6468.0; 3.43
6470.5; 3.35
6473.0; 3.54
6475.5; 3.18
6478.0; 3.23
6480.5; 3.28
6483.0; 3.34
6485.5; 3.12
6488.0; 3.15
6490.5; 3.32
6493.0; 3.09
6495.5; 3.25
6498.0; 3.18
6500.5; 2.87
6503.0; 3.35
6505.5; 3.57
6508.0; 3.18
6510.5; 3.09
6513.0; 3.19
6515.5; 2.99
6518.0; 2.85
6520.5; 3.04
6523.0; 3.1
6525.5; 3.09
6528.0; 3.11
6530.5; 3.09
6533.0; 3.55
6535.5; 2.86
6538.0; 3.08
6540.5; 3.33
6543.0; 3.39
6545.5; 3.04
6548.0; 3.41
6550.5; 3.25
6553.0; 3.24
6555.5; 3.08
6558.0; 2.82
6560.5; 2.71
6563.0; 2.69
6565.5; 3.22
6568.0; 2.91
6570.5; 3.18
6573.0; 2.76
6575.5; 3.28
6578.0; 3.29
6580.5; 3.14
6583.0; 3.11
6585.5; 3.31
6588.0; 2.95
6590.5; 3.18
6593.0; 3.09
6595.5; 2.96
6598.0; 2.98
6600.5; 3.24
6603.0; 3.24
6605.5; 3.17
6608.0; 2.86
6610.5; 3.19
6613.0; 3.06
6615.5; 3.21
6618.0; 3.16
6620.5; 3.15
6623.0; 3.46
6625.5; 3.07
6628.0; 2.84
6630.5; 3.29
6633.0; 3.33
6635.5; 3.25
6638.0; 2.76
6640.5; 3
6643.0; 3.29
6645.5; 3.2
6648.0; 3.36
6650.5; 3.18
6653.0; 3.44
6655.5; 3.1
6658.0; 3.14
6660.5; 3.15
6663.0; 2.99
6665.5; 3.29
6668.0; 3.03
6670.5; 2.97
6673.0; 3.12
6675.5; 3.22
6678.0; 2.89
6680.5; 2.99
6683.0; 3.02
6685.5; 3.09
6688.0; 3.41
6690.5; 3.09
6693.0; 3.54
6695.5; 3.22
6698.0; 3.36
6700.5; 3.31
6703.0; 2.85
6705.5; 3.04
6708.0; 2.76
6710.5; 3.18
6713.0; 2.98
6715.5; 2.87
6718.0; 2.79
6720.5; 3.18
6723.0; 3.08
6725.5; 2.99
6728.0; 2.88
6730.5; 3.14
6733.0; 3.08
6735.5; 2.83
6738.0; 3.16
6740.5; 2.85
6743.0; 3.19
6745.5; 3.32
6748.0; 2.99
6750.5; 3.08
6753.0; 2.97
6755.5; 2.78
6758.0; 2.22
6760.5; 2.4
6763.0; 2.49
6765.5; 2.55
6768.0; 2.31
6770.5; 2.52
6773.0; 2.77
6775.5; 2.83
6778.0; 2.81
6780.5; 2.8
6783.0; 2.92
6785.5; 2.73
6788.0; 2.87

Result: 0.26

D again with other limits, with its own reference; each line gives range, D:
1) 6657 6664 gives 0.21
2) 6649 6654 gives 0.29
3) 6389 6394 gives 0.21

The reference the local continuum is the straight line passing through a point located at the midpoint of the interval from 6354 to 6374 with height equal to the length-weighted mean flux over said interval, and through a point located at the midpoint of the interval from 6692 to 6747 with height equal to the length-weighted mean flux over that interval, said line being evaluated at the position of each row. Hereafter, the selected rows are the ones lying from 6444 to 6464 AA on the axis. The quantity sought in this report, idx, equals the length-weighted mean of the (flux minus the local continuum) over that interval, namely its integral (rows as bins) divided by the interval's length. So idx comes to 0.26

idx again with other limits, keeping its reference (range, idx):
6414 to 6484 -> 0.28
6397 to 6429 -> 0.32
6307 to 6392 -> 0.10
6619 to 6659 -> 0.15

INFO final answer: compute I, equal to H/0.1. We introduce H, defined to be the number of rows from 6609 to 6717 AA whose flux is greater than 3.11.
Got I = 240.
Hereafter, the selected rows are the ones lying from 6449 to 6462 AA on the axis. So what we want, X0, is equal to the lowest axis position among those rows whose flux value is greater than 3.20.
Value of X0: 6450.5 AA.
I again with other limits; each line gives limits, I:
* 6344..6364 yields 10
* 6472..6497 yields 90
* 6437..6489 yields 170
